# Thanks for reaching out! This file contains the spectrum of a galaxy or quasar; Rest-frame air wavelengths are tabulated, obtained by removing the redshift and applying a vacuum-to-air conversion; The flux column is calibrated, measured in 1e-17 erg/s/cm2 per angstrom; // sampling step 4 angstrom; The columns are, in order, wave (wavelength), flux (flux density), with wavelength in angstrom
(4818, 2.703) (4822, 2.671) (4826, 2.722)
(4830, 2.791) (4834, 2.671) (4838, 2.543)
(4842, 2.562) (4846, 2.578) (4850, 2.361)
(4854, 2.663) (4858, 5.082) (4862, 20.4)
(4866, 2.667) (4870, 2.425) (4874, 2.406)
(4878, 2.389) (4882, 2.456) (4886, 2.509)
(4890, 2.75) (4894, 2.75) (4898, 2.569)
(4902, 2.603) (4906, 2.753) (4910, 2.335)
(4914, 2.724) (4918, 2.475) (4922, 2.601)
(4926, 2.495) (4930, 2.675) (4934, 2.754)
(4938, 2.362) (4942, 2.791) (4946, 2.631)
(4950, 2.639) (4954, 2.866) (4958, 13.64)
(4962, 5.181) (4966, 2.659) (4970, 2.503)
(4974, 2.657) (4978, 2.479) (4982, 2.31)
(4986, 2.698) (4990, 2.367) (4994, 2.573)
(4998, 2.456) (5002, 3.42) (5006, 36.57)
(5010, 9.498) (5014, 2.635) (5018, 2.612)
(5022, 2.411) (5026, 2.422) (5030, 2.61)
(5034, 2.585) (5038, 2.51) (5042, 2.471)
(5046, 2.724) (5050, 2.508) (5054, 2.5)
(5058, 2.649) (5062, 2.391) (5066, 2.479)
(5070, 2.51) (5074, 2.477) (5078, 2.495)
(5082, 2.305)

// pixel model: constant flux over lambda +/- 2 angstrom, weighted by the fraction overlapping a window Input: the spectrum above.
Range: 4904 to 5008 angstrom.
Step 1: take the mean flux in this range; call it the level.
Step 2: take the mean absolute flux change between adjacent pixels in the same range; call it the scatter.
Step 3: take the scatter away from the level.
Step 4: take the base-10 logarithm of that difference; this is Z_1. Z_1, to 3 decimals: 0.308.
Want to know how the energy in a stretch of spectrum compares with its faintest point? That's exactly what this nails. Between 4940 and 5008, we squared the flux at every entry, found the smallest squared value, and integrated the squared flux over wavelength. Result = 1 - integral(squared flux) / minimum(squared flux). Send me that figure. -1235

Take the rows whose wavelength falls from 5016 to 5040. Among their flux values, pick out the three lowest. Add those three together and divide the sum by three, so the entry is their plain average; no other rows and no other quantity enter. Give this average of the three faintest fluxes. 2.45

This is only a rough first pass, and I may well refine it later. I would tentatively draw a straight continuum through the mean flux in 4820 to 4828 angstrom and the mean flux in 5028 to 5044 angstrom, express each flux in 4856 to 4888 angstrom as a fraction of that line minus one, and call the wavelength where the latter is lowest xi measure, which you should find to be 4878 angstrom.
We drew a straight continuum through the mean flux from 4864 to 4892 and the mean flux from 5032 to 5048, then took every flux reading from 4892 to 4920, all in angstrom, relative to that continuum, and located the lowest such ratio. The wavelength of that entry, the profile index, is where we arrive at 4910 angstrom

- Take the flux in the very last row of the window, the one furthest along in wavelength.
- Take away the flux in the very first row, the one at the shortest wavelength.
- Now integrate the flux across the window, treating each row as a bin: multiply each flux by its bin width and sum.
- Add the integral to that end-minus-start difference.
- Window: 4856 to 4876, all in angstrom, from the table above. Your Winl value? 129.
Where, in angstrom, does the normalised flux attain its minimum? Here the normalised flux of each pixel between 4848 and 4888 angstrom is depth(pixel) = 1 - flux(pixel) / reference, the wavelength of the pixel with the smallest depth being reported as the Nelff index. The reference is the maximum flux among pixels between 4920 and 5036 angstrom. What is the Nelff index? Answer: 4862 angstrom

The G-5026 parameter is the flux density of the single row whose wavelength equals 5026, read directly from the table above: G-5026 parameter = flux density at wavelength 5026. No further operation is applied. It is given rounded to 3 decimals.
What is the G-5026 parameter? 2.422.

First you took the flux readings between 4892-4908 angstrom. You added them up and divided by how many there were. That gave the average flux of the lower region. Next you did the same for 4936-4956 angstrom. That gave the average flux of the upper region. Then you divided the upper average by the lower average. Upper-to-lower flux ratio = 1.00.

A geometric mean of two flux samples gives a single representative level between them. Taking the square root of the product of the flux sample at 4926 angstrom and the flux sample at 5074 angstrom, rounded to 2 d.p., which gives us 2.49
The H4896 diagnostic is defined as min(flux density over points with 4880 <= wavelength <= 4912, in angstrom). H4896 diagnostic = 2.335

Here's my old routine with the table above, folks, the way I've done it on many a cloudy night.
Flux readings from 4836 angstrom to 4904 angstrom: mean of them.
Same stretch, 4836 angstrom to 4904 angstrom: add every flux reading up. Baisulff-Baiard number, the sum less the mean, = 60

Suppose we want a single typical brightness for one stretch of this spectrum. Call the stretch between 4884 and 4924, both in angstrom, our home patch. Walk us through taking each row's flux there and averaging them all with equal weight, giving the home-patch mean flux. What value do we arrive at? 2.6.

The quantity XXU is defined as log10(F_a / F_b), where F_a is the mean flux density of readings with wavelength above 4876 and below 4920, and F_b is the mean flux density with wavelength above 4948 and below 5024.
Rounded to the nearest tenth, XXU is -0.3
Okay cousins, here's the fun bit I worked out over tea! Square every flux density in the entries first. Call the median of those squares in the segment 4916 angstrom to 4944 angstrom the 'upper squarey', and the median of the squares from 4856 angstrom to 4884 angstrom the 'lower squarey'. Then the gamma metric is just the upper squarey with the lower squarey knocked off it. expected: 0.7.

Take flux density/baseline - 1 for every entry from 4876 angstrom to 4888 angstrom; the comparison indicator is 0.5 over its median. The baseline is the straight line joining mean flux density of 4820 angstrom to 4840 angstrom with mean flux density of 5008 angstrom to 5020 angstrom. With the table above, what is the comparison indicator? -1.9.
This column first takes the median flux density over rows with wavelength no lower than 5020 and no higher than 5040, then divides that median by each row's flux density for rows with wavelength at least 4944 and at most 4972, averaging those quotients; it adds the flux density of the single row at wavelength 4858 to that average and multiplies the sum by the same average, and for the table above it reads 4.5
